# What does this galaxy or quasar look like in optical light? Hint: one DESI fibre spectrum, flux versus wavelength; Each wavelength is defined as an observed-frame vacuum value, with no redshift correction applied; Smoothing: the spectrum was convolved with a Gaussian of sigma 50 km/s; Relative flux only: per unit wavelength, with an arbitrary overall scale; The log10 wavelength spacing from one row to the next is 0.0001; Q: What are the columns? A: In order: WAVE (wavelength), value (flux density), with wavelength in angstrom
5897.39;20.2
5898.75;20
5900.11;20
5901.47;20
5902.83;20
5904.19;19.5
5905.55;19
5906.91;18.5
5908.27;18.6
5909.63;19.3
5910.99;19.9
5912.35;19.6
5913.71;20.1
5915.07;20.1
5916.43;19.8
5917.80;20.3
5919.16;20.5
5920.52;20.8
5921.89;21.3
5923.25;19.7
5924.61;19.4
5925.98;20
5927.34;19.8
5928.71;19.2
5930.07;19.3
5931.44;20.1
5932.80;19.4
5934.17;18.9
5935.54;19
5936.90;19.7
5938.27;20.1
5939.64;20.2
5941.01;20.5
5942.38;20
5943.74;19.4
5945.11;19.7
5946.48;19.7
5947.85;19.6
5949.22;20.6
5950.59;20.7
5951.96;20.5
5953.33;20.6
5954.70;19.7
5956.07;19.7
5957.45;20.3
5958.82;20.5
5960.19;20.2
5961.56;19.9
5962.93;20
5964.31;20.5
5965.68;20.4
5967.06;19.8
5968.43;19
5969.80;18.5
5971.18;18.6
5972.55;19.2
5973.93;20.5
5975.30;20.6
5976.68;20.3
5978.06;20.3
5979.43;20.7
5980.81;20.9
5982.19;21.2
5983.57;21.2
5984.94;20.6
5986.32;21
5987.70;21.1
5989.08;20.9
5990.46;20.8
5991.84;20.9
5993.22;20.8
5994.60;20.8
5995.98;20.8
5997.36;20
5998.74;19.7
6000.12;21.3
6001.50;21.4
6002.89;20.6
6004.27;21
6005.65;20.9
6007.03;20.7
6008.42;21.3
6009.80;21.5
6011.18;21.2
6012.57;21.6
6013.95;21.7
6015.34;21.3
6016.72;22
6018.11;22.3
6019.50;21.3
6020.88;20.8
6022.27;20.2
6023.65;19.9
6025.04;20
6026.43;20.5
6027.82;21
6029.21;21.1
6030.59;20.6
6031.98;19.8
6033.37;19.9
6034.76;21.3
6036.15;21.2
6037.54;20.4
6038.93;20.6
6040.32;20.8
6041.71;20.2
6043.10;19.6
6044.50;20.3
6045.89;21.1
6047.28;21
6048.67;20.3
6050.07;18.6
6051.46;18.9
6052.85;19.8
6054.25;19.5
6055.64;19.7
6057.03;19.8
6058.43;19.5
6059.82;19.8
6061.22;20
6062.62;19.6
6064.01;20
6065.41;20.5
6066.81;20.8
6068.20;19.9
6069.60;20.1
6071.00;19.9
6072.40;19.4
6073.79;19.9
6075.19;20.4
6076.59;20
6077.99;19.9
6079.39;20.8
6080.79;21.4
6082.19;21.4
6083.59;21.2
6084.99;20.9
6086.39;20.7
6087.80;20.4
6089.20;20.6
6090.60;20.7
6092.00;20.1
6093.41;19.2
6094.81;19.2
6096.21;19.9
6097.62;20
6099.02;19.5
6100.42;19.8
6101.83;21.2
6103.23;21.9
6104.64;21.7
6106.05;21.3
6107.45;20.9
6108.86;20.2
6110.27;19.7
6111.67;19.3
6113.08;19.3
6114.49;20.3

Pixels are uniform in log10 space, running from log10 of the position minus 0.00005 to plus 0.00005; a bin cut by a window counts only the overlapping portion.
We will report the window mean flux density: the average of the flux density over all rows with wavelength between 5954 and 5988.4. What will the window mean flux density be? 20.2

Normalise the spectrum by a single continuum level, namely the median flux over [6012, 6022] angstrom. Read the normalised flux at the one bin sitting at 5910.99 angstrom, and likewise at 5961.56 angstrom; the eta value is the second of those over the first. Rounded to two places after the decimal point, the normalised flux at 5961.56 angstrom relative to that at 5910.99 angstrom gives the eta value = 1.00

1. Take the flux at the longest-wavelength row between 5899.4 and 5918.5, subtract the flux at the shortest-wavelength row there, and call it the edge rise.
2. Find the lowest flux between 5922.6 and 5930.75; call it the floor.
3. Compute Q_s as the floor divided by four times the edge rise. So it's 16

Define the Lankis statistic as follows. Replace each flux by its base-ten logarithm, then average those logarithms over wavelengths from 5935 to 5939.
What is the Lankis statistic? 1.29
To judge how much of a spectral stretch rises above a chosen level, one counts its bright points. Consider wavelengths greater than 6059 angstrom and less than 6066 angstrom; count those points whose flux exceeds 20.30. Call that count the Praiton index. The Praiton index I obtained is 1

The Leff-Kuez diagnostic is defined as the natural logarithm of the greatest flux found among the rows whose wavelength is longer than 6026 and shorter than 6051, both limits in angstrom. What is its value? 3.06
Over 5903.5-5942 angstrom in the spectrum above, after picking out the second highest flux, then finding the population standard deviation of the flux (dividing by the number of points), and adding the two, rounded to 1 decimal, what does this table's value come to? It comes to 21.4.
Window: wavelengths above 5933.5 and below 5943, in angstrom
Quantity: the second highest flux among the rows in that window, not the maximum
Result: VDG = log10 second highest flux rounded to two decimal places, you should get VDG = 1.31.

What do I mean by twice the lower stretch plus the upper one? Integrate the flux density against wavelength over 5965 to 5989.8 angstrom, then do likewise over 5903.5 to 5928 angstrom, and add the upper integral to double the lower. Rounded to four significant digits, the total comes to 1473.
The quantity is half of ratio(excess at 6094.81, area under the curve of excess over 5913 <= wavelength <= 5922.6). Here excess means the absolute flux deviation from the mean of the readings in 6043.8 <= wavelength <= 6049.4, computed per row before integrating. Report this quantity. 0.16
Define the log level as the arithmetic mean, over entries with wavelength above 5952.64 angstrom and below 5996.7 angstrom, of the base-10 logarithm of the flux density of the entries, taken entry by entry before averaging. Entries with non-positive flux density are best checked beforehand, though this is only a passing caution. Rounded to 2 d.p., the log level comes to 1.31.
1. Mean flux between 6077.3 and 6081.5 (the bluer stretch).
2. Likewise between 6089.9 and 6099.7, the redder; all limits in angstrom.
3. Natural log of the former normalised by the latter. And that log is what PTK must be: 0.044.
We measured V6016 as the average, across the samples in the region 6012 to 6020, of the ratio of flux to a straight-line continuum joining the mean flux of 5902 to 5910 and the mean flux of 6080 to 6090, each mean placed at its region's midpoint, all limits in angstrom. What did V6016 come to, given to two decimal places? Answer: 1.07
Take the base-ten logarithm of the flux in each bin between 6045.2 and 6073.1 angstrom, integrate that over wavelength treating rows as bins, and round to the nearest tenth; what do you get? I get 36.2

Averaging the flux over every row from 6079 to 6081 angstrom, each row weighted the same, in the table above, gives 21.1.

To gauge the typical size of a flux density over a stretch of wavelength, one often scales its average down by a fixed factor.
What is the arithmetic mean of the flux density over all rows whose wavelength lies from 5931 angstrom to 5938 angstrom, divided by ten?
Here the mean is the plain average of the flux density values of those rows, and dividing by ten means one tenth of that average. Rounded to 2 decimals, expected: 1.94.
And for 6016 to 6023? 2.13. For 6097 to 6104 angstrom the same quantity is 2.05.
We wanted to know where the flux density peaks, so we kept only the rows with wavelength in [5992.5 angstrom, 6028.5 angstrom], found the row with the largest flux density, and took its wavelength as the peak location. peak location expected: 6018.11 angstrom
